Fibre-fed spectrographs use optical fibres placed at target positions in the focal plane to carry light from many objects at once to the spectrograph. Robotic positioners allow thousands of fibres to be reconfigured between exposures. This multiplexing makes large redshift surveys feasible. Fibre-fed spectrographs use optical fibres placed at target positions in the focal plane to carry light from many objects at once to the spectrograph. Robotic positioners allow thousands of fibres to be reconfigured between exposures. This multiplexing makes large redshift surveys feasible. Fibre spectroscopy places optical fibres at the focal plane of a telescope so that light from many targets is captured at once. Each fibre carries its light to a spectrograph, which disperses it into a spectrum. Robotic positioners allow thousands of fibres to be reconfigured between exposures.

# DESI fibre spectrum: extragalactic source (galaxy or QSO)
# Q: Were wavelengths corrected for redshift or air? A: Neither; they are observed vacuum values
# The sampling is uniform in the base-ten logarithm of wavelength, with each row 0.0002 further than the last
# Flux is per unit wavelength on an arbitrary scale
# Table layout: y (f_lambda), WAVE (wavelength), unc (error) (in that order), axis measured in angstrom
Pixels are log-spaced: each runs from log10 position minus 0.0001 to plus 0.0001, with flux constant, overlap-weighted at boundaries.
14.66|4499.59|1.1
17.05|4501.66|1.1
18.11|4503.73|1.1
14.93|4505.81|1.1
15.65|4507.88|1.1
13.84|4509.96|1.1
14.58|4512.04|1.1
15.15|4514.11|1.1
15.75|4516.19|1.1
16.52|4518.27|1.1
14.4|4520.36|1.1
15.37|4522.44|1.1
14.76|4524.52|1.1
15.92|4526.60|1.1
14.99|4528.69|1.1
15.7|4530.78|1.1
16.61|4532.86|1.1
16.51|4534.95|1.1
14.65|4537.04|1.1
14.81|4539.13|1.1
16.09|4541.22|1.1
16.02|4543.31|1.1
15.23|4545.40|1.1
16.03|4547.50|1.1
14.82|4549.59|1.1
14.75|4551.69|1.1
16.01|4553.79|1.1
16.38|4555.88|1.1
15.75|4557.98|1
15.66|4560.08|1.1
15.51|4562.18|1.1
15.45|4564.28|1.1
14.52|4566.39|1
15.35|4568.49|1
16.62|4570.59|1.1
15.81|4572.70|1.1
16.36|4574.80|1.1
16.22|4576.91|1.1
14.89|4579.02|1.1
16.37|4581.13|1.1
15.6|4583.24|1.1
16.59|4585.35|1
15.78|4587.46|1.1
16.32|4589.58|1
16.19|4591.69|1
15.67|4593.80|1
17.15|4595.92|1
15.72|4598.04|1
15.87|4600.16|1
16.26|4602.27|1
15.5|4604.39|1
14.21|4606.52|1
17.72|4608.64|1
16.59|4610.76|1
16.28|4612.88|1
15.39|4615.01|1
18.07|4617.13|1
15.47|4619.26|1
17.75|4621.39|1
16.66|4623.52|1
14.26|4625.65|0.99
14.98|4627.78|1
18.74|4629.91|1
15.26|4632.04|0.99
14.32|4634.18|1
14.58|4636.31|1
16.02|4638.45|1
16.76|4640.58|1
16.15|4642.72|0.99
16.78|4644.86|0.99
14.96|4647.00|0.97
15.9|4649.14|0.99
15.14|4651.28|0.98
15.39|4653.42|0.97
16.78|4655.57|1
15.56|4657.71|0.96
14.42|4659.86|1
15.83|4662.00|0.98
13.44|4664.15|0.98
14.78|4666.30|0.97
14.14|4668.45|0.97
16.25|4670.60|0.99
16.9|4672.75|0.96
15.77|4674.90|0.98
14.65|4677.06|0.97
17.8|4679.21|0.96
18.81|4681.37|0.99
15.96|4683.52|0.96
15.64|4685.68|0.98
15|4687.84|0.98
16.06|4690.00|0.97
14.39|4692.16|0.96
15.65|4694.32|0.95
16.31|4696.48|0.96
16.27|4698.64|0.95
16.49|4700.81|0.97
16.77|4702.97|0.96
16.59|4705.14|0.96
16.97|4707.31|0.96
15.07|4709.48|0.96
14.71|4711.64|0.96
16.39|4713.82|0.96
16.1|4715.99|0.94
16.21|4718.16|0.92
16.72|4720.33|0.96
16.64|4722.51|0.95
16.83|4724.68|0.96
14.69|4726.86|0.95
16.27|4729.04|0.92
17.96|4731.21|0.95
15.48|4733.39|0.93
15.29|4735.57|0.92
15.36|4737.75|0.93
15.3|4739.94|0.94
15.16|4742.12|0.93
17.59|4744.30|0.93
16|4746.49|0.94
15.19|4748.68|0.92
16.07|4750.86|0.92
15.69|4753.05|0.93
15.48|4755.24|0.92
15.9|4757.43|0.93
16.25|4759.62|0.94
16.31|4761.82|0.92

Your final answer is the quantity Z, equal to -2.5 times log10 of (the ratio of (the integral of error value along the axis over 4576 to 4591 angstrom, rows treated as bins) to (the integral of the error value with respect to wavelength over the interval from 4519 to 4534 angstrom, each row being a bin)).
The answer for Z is 0.03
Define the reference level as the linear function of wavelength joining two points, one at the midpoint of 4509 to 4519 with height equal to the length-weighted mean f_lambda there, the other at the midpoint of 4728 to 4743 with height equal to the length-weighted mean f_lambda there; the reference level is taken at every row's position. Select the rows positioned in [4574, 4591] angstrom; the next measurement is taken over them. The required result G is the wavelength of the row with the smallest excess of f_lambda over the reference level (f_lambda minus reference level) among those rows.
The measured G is 4579.02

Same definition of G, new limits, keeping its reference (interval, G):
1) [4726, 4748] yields 4726.86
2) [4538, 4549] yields 4539.13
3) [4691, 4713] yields 4692.16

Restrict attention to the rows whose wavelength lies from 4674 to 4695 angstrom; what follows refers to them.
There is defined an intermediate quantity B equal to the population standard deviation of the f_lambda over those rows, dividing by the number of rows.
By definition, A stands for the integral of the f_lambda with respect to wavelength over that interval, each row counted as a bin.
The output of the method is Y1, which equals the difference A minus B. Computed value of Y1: 334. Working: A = 336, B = 1.30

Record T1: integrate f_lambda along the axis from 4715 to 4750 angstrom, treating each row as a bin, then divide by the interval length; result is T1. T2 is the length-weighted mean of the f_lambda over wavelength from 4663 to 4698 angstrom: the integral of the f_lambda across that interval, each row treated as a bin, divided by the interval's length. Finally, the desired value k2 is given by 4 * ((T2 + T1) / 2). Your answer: 63.6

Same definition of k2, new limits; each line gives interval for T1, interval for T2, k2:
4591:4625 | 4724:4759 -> 64.3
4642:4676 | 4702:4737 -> 63.3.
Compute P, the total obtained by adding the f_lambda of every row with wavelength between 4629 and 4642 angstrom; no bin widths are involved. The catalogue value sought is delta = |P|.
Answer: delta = 95.7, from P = 95.7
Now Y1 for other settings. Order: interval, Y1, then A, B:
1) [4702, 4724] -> 356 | 357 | 0.71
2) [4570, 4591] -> 336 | 337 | 0.51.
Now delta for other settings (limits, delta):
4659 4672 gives 88.9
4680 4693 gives 95.9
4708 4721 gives 95.2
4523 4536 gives 94.5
